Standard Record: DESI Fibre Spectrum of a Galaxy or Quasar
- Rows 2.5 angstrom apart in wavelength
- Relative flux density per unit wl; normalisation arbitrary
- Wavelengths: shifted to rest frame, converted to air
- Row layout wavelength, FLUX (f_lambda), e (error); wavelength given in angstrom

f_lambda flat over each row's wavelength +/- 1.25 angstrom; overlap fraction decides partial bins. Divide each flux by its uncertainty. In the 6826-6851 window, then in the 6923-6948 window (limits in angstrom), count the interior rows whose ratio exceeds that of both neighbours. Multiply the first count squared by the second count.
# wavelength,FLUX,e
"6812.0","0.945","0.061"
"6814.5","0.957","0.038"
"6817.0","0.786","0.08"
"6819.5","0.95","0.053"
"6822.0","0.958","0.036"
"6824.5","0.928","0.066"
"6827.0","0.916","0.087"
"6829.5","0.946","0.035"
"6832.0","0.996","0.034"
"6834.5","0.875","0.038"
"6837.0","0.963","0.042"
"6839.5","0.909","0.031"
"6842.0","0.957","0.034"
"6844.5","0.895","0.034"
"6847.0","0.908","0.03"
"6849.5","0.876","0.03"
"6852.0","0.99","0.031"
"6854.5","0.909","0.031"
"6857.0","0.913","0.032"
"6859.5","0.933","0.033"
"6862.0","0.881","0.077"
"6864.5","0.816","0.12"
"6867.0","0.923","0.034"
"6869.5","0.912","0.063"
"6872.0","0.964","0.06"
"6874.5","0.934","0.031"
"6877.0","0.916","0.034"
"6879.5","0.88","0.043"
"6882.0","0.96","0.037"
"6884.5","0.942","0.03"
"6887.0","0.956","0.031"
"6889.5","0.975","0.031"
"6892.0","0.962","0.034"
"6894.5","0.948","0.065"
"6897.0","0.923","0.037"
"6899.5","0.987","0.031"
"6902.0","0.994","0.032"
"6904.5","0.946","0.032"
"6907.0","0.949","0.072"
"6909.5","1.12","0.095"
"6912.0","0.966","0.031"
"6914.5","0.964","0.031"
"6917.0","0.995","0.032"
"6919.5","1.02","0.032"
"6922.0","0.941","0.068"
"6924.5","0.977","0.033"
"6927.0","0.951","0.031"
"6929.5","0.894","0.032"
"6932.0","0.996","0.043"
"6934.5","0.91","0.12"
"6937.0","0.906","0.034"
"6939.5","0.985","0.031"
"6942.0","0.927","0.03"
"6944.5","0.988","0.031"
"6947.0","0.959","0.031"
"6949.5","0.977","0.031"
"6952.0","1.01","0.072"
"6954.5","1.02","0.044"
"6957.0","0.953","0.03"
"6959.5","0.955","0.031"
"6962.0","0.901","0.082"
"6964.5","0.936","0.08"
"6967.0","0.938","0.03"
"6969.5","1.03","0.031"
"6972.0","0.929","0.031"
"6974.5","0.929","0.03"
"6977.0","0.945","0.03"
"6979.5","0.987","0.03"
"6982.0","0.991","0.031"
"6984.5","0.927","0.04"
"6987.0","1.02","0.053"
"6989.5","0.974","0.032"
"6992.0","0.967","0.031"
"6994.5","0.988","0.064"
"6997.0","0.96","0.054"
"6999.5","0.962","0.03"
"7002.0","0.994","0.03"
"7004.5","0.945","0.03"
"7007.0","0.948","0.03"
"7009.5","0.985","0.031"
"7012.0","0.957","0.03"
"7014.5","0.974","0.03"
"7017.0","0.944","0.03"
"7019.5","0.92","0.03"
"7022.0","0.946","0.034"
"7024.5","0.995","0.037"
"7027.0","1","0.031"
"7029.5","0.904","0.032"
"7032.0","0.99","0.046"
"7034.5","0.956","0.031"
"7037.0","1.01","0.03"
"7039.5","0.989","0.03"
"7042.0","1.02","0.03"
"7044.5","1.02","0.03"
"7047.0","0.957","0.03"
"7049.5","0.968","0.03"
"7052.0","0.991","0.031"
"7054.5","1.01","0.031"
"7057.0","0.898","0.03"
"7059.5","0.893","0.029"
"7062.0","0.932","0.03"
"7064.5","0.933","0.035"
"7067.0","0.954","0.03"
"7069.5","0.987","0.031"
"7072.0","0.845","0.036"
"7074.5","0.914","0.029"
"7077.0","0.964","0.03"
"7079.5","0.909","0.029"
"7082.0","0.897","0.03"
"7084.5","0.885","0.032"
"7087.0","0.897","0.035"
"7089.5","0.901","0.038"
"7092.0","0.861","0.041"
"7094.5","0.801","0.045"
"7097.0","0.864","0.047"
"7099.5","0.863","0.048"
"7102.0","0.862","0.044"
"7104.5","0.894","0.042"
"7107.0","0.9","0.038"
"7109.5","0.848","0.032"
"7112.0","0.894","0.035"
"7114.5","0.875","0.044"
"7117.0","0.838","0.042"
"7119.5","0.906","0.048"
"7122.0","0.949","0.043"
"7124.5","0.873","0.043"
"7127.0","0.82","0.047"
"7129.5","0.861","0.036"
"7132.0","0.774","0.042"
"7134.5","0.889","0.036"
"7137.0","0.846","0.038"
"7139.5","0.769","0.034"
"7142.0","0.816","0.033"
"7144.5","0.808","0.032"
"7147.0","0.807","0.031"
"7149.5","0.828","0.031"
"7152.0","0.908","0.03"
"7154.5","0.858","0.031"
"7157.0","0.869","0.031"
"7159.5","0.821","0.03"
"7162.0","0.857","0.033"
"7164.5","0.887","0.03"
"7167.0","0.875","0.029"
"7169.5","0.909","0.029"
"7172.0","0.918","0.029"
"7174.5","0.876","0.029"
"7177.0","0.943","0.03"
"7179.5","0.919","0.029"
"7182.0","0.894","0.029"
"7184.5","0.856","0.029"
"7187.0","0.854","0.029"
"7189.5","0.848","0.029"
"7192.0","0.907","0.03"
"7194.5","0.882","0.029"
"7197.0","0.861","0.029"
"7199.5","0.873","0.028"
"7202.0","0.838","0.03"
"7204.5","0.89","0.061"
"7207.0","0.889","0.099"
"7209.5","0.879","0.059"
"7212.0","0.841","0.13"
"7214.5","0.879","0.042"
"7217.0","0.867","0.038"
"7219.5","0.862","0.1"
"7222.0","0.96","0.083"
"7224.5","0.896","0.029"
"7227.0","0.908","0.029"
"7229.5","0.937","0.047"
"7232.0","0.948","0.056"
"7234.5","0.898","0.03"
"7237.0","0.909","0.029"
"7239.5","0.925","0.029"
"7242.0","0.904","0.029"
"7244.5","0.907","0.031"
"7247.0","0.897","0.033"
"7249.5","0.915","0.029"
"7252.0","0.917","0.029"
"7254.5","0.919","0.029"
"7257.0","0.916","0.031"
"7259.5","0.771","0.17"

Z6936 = 27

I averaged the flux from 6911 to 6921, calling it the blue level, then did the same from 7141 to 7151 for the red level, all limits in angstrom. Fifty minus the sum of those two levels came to 48.2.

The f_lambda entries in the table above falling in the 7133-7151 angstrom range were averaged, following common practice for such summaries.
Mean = 0.82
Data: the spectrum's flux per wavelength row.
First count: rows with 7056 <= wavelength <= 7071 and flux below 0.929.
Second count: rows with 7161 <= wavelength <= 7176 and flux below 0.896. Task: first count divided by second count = 0.50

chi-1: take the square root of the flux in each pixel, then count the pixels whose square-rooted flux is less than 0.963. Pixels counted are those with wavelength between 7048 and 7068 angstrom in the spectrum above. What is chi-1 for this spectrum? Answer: 2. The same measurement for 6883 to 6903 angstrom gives 1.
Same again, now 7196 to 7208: 5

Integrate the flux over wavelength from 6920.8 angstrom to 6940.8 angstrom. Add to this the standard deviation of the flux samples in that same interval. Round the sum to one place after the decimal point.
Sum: 18.9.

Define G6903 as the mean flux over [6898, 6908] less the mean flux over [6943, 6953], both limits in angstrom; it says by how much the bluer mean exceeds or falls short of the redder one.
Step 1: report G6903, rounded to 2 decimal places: -0.01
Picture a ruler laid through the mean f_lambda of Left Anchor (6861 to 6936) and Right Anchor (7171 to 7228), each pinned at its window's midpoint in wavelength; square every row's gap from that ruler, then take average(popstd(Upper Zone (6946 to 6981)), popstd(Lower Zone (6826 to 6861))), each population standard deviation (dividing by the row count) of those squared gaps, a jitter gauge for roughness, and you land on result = 0.0026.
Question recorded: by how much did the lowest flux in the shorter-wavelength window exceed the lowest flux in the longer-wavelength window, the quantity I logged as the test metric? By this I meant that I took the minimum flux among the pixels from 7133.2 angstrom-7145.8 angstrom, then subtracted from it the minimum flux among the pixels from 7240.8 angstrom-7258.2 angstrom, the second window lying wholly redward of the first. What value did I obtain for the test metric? -0.13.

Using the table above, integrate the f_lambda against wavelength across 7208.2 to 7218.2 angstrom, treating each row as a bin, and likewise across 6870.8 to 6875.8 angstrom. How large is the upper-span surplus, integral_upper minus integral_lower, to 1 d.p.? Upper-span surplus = 3.9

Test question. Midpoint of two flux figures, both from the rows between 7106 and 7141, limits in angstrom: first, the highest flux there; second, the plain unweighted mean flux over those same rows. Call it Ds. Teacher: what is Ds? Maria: 0.90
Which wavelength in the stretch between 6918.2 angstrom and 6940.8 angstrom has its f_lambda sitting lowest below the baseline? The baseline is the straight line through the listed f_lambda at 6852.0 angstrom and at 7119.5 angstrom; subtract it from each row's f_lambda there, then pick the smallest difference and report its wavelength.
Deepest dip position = 6929.5 angstrom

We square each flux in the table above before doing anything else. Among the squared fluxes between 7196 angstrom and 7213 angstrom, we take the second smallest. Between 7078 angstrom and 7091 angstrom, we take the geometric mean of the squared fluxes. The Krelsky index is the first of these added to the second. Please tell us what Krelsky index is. 1.51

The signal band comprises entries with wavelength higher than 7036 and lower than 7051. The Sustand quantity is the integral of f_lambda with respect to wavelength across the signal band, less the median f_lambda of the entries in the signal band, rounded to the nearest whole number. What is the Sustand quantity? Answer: 14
